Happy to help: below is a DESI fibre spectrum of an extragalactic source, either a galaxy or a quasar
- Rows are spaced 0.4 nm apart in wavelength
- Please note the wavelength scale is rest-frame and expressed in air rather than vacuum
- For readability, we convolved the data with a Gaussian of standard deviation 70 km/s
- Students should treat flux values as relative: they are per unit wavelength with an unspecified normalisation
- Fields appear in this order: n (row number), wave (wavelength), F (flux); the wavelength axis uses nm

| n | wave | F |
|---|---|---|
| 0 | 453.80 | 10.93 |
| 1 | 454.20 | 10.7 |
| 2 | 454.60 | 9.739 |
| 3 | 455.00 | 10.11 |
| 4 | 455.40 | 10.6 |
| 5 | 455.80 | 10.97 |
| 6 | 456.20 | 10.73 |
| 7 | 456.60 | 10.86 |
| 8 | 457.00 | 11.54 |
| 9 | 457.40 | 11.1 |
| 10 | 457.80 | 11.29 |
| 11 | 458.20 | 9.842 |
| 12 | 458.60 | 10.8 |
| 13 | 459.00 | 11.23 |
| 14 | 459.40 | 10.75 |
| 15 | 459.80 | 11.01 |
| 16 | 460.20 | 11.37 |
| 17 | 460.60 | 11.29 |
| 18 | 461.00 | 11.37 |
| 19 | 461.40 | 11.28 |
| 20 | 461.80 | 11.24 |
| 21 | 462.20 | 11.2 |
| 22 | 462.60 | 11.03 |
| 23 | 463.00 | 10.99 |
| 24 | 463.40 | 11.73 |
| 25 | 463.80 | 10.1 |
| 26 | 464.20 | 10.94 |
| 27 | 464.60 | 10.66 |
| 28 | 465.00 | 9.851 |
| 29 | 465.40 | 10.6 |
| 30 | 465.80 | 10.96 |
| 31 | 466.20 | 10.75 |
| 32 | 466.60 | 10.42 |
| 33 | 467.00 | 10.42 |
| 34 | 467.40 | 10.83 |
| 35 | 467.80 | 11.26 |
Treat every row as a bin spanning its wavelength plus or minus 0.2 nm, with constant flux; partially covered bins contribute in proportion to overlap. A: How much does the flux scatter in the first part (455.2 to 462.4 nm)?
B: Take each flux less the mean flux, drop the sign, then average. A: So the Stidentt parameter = 0.29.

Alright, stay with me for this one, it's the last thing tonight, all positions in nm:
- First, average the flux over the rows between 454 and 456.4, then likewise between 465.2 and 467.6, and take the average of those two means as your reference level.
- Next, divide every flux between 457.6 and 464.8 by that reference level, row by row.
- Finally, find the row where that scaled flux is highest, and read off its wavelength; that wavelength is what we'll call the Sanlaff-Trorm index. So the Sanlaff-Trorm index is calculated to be 463.40 nm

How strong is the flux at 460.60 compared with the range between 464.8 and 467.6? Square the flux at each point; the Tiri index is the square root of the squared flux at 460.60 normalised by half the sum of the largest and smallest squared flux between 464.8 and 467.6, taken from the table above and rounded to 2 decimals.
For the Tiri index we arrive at 1.08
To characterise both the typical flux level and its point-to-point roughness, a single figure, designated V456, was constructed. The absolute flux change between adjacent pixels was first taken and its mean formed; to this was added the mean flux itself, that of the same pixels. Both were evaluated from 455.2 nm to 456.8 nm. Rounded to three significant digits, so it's 11.0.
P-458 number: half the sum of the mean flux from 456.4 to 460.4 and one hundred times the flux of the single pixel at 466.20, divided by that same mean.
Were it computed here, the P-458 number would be 49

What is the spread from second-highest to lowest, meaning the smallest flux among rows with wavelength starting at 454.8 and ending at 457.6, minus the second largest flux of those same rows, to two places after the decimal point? -0.99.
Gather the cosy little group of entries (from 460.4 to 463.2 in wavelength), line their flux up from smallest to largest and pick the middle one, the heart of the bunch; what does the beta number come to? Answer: 11.2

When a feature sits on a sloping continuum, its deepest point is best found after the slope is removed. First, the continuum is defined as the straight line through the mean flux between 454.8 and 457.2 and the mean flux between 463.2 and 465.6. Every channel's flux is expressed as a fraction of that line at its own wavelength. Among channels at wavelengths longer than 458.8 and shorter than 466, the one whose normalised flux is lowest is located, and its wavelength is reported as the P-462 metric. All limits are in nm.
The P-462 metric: 465.00 nm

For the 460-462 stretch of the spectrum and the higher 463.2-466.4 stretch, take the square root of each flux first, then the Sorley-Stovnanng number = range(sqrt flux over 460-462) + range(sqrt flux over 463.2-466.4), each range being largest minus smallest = 0.31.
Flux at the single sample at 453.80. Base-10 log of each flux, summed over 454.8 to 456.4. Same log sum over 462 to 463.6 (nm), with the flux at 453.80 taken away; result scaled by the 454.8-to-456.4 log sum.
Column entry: -1.64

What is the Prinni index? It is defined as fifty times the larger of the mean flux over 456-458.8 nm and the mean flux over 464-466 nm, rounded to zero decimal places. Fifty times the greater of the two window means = 544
